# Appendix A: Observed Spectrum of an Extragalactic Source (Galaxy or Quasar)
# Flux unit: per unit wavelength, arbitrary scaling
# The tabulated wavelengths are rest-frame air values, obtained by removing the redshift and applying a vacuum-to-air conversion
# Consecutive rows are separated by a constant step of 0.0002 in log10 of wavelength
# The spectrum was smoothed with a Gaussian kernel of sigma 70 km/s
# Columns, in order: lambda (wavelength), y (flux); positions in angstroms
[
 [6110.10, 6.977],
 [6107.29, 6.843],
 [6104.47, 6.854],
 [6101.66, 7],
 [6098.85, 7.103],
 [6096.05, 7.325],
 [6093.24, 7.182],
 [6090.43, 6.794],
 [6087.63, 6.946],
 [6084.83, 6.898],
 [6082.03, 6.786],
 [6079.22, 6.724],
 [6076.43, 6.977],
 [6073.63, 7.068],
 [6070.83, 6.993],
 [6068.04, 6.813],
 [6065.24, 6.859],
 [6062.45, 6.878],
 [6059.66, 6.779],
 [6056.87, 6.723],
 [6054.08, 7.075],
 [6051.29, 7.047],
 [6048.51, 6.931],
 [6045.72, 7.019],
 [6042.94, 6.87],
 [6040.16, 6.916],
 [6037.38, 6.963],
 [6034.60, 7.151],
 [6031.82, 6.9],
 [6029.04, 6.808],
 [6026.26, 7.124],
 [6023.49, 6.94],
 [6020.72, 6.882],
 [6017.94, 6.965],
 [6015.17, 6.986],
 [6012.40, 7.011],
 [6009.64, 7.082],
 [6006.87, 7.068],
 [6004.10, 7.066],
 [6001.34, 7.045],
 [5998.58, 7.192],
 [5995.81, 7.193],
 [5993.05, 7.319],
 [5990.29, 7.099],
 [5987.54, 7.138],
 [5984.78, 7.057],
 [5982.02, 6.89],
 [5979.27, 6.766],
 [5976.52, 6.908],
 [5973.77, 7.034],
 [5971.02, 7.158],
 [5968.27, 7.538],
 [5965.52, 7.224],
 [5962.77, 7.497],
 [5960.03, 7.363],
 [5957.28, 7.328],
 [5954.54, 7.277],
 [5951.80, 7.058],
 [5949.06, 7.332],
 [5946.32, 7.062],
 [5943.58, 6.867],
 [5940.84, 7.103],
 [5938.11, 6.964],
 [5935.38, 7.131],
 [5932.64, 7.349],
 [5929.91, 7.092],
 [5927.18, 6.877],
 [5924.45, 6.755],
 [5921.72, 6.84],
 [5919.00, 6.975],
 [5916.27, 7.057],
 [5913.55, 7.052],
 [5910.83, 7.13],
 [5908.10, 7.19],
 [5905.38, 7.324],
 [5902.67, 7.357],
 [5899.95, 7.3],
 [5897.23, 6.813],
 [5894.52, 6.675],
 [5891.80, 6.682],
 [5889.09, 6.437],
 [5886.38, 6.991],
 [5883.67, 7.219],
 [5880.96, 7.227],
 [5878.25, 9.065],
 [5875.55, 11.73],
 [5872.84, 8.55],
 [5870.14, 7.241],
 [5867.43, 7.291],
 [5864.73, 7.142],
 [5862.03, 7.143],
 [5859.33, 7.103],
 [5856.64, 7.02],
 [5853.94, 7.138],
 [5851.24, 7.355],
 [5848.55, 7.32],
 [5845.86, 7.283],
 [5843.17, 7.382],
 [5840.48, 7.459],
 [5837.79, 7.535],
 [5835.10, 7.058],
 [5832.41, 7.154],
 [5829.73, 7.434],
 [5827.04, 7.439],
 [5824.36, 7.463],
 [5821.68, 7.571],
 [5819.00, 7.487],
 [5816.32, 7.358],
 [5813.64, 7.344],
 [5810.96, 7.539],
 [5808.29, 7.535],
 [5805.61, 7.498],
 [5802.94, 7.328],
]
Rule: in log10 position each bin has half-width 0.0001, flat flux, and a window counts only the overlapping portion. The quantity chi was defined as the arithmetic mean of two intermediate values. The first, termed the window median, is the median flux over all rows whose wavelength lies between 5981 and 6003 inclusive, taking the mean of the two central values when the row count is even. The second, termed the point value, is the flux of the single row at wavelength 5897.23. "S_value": 6.97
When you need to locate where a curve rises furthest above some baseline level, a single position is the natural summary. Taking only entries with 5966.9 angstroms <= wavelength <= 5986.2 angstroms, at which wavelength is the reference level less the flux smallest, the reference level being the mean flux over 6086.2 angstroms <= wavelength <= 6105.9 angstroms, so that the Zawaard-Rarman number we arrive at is 5968.27 angstroms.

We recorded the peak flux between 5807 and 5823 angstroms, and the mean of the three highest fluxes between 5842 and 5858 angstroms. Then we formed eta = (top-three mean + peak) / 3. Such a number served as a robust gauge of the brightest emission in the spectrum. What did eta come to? 4.97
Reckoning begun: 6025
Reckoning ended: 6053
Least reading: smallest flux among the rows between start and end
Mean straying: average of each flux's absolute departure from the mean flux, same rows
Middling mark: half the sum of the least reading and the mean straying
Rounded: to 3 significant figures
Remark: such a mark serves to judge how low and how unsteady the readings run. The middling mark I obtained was 3.45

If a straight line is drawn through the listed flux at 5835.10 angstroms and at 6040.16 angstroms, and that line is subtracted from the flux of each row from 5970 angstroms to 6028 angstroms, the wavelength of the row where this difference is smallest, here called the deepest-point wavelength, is 5979.27 angstroms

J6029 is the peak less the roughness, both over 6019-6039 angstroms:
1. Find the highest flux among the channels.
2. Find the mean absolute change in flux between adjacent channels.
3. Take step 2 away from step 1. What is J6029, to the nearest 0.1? 7.0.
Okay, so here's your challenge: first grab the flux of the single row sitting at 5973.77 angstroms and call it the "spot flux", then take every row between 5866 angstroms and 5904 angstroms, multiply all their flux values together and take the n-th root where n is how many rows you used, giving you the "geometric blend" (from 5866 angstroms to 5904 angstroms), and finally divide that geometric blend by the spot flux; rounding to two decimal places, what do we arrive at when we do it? 1.07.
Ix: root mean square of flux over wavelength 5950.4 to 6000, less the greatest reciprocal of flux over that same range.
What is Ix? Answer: 7.0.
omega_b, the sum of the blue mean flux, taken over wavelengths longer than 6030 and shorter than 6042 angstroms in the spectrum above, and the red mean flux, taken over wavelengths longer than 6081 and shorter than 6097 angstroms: 14.0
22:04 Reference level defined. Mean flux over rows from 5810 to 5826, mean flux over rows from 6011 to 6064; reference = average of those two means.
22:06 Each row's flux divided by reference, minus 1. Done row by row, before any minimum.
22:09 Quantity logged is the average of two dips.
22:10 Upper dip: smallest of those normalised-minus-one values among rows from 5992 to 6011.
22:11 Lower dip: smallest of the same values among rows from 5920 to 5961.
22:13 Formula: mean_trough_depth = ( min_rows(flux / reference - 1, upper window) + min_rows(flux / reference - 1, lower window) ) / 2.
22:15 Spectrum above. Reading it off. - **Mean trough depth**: -0.042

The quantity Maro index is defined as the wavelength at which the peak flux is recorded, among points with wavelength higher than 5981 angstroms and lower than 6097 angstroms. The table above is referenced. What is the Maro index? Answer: 6096.05 angstroms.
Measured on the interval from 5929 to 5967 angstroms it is 5962.77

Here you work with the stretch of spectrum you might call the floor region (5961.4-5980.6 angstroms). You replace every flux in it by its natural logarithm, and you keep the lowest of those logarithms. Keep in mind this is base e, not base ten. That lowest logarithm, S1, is 1.91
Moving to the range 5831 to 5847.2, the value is 1.95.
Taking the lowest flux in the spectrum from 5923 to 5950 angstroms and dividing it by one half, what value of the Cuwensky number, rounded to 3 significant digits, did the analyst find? 13.5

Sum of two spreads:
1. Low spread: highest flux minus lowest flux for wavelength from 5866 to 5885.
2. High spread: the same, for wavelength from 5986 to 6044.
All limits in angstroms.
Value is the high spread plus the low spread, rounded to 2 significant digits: 5.0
